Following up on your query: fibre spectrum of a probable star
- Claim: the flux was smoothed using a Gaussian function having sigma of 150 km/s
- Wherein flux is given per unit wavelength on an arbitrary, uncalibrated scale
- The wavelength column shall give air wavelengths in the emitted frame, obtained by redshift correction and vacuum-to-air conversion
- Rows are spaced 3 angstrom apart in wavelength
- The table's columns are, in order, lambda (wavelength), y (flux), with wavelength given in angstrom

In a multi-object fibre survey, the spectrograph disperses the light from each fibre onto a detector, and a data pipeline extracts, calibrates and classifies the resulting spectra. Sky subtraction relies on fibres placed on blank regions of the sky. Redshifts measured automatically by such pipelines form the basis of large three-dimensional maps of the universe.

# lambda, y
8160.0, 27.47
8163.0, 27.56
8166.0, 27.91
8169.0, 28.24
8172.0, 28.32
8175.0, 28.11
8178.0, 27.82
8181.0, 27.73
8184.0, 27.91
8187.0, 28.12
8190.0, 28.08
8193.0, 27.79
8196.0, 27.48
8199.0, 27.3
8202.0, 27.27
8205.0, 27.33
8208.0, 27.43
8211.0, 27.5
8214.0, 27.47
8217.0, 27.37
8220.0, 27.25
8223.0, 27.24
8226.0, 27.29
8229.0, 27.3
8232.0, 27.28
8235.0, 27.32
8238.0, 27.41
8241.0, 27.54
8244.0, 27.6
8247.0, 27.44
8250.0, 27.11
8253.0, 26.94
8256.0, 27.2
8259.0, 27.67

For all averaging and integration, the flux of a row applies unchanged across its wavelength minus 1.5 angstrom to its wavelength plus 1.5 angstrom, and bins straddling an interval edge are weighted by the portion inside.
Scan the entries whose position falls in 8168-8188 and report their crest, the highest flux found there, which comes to 28.32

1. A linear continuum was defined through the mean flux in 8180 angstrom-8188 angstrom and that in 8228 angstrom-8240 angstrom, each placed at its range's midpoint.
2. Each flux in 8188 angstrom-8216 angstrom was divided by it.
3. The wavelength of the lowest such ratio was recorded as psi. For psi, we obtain 8199.0 angstrom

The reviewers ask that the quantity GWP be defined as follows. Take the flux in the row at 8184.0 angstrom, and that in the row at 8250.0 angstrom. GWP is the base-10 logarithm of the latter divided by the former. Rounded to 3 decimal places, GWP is -0.013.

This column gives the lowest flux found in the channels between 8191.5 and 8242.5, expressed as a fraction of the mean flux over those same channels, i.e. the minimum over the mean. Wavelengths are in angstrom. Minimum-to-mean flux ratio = 0.995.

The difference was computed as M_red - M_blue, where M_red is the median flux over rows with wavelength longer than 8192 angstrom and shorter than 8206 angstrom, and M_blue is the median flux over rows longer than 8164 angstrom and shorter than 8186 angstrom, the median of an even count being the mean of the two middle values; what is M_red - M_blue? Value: -0.58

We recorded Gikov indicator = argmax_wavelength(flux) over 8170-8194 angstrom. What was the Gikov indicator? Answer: 8172.0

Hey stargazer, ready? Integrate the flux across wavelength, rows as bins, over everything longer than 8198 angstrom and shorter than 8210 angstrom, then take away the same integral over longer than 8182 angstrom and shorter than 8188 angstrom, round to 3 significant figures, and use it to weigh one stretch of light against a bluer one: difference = 160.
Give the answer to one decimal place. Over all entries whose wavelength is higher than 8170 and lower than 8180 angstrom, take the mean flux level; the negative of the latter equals -28.1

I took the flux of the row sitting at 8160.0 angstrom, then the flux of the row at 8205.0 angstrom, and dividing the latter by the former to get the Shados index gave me 0.995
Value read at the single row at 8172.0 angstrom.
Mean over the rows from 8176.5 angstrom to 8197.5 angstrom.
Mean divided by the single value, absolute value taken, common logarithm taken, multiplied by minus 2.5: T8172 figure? 0.018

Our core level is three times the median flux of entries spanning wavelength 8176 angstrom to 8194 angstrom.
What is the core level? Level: 83.6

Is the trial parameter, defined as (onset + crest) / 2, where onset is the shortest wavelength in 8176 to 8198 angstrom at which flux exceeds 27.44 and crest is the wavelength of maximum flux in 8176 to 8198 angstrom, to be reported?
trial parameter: 8182.5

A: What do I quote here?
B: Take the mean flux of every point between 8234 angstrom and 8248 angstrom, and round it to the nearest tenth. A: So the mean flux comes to 27.5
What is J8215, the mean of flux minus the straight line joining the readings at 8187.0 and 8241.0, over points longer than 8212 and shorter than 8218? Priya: -0.39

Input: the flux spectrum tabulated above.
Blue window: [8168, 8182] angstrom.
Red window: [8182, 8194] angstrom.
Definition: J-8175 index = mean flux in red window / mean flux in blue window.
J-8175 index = 1.00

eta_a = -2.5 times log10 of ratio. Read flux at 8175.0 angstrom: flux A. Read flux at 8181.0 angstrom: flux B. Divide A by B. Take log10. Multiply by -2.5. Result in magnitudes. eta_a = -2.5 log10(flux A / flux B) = -0.015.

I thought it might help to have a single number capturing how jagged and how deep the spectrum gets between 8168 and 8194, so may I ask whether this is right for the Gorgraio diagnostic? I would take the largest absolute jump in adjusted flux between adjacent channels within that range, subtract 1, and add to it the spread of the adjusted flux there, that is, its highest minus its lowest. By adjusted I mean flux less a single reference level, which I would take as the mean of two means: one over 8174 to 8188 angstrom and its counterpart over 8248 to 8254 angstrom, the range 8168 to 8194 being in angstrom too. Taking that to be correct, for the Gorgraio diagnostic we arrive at -0.1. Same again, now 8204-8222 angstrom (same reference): -0.6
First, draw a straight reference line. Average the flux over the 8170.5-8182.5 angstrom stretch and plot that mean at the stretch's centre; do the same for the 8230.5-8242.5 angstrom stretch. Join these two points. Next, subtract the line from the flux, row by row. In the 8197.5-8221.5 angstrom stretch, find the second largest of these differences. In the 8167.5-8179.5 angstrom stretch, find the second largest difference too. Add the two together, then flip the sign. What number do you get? -0.02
